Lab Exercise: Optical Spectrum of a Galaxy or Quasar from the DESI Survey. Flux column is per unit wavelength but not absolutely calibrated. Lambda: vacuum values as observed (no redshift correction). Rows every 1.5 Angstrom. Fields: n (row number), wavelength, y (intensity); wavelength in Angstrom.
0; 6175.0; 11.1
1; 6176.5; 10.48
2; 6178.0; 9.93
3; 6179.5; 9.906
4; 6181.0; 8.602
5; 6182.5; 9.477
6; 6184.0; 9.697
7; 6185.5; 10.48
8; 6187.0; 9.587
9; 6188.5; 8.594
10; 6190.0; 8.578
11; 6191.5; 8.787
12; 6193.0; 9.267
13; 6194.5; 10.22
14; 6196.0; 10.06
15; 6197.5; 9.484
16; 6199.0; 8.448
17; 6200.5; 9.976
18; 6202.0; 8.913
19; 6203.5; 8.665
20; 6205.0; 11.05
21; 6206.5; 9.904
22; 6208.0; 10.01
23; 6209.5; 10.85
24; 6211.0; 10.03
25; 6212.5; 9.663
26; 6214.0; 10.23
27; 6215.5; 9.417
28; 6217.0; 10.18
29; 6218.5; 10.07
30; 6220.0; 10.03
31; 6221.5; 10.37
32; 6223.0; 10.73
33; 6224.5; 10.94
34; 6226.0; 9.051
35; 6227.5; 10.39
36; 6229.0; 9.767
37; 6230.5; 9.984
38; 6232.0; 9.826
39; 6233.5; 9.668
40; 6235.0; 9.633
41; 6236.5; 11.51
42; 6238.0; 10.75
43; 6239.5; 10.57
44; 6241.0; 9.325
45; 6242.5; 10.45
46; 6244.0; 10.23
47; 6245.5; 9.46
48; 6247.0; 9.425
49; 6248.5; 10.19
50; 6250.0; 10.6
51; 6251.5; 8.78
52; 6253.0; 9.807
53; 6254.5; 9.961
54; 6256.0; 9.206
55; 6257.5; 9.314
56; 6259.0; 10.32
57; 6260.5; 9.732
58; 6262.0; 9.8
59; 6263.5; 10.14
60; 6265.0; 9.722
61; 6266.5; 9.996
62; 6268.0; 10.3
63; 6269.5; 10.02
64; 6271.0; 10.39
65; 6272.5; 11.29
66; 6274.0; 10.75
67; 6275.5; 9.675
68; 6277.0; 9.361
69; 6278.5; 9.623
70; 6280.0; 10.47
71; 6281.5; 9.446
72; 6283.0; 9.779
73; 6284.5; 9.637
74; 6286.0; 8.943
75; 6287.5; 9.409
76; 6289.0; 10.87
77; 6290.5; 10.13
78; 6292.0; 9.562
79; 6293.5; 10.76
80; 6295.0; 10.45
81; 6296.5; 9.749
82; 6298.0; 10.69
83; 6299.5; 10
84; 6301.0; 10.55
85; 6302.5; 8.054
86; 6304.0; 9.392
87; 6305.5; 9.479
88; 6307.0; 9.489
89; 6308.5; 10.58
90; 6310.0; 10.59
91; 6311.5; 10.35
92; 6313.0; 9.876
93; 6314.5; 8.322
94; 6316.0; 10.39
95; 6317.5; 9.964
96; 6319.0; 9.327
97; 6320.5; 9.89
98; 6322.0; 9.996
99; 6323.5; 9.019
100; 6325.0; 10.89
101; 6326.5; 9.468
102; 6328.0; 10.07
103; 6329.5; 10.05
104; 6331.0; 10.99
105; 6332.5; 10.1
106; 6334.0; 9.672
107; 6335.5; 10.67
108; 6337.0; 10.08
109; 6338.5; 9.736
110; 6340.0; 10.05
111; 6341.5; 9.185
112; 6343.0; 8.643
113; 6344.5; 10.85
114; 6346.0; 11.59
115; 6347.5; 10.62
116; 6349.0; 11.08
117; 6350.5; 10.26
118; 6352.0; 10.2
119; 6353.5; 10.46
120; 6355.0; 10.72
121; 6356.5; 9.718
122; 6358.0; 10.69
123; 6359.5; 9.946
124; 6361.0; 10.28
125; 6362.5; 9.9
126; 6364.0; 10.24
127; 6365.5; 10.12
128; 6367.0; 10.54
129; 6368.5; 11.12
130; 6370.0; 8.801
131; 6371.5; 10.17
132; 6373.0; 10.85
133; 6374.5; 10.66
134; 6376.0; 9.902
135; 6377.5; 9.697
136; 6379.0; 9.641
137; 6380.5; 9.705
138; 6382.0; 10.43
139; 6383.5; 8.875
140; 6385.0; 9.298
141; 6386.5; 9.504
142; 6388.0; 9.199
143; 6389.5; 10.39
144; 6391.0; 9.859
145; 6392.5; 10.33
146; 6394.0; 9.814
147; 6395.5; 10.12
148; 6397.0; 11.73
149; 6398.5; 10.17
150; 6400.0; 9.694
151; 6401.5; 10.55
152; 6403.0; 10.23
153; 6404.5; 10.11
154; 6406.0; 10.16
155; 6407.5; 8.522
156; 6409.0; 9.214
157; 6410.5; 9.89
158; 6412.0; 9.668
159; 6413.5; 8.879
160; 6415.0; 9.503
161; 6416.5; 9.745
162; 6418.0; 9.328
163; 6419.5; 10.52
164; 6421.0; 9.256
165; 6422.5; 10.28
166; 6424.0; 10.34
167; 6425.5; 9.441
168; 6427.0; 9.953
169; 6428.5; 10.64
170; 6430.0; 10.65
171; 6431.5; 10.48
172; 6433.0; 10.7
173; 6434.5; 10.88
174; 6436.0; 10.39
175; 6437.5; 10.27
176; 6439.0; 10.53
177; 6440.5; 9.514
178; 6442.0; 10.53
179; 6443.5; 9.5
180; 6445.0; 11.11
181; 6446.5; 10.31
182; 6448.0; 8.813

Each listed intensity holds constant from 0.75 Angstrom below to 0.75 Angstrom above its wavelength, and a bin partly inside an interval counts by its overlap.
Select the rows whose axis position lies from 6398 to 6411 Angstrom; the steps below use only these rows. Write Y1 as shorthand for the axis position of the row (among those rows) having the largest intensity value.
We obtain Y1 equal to 6401.5 Angstrom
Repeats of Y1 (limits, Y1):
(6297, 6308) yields 6298.0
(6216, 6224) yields 6223.0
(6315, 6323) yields 6316.0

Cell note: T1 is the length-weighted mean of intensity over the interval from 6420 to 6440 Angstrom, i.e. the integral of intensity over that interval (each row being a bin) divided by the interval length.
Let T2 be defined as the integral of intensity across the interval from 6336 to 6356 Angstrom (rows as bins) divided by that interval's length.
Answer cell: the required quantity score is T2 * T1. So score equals 106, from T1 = 10.29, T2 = 10.27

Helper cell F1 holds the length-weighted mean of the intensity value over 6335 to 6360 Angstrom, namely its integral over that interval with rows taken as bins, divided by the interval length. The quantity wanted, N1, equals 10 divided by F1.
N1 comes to 0.97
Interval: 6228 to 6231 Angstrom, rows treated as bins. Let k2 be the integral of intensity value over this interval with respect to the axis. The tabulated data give 29.7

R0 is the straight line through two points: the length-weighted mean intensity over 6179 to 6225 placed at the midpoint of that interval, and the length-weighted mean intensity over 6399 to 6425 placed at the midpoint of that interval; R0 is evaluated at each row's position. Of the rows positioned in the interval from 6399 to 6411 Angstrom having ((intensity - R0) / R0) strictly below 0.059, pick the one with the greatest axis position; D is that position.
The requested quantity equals 6410.5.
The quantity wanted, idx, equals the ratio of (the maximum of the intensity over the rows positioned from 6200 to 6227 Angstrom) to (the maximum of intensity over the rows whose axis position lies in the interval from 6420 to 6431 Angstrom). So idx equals 1.04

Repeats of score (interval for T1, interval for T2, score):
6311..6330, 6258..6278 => 99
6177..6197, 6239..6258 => 93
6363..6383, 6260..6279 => 102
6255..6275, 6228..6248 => 101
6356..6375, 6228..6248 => 103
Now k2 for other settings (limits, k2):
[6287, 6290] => 30.6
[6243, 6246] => 29.8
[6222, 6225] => 32.4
